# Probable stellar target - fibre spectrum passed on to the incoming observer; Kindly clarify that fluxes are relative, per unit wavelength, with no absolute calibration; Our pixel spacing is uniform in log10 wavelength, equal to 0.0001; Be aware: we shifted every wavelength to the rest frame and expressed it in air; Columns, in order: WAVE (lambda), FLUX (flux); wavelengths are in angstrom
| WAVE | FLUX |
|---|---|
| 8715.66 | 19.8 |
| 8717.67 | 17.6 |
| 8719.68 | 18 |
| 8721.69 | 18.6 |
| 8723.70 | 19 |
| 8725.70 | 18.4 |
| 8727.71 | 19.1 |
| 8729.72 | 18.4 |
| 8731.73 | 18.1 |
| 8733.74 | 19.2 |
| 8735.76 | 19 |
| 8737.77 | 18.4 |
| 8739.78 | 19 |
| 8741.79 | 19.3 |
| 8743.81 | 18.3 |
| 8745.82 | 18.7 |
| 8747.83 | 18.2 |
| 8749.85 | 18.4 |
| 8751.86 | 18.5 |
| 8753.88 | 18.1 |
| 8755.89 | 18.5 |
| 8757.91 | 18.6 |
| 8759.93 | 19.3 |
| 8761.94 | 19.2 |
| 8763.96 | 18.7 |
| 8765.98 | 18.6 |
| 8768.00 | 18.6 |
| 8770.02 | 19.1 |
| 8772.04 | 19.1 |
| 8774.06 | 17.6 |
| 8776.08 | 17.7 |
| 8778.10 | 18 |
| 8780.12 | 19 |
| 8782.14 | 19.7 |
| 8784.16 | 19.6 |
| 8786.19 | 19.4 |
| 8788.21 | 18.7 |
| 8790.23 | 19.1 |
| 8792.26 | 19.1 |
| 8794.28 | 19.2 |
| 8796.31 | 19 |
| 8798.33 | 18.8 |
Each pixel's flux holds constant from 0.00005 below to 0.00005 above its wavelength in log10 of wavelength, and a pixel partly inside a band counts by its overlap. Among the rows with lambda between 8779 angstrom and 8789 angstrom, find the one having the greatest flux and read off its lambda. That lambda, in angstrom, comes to 8782.14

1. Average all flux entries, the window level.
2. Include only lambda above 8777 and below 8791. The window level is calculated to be 19.1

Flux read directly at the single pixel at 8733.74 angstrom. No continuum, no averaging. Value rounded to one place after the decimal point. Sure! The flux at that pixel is 19.2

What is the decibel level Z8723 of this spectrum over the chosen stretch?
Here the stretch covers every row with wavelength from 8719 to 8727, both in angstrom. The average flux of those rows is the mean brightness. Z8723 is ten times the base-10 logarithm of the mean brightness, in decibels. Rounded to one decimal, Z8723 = 12.7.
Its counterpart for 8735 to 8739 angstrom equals 12.7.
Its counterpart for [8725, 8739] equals 12.7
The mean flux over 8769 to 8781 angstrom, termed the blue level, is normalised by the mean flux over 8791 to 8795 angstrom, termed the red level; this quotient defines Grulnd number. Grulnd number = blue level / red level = 0.96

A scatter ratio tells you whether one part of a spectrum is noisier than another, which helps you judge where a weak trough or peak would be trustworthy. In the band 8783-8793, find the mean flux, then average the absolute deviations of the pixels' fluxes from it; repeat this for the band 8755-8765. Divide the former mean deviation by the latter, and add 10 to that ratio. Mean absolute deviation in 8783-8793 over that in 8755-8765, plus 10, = 10.8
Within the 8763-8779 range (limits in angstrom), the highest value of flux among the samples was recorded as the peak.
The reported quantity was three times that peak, 57.3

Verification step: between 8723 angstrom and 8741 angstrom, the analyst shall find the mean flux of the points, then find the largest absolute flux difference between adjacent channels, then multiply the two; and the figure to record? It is 21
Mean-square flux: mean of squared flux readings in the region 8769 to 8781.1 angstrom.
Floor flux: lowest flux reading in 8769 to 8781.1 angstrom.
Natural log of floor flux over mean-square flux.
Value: -2.96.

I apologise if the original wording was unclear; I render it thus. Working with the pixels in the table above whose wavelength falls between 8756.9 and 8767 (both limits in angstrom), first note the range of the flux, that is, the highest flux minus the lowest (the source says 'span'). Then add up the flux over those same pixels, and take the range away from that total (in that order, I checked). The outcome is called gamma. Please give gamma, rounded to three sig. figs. 93.7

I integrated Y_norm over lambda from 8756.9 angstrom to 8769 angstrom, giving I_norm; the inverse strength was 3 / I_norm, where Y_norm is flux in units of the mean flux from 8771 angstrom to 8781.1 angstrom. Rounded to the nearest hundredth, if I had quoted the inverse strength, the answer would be 0.24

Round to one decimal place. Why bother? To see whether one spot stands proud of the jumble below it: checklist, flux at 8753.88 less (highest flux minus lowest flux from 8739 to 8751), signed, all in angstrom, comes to 17.0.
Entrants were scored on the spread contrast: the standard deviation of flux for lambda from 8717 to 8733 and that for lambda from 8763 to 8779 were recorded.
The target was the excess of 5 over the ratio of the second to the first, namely 3.8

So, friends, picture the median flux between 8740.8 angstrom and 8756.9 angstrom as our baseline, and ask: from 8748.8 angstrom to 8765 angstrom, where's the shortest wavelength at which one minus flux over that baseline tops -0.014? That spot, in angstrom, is 8749.85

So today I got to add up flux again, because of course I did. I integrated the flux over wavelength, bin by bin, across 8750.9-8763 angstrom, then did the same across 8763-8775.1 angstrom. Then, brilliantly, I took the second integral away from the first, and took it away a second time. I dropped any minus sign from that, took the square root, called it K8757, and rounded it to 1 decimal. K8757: 15.0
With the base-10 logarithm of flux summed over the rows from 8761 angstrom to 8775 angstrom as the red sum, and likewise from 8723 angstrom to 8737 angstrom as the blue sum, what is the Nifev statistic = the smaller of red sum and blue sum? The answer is 8.90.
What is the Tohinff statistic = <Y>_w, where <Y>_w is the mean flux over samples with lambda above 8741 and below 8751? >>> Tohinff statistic 18.6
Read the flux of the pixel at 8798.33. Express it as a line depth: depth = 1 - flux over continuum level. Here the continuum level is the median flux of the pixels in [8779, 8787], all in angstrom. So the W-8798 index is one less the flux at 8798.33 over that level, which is 0.04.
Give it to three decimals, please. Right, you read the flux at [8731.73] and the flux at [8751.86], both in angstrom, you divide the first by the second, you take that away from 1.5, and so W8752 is 0.522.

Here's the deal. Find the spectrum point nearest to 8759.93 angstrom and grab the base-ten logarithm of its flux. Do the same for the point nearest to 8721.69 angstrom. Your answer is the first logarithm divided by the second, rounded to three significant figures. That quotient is 1.01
